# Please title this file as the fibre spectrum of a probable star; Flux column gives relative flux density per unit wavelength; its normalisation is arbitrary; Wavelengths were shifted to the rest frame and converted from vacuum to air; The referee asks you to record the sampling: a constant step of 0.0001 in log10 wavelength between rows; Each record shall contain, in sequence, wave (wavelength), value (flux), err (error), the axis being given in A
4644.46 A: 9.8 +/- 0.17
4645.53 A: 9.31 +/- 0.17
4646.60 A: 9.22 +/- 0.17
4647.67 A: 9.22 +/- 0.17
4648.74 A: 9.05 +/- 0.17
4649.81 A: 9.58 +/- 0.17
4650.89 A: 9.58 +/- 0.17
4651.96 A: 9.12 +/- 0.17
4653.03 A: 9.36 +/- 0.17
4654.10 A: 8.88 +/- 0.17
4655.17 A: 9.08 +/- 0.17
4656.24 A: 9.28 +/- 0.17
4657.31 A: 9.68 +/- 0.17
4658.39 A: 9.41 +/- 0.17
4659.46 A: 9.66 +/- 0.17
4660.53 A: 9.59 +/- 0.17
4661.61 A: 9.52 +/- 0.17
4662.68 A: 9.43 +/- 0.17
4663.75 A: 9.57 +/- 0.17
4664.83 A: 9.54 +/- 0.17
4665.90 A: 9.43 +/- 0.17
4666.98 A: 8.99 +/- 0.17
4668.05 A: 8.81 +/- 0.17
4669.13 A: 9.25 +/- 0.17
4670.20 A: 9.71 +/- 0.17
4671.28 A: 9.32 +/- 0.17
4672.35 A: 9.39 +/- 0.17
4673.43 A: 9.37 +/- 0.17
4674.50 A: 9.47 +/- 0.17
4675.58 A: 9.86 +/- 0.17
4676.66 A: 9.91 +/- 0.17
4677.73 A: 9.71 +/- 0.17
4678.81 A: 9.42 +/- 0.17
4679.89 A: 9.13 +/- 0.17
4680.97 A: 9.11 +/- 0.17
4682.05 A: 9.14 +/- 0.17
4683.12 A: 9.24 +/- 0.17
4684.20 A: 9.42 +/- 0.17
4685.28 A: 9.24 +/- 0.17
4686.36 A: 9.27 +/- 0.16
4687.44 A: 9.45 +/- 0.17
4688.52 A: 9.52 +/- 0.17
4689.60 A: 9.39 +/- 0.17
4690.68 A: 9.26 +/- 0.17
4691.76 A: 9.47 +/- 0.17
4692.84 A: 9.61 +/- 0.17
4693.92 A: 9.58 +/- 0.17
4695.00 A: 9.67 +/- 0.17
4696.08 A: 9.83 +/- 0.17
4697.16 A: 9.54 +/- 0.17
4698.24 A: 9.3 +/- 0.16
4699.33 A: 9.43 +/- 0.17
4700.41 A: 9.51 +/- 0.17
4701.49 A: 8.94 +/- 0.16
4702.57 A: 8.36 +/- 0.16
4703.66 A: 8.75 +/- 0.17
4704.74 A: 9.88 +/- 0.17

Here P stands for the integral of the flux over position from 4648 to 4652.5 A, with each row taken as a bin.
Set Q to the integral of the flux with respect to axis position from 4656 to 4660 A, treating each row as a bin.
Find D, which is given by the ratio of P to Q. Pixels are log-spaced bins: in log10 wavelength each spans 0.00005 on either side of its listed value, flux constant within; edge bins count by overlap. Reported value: 1.10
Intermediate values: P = 41.9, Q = 38.1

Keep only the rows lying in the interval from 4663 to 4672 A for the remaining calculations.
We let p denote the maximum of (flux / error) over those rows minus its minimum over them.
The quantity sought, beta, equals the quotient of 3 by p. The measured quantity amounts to 0.6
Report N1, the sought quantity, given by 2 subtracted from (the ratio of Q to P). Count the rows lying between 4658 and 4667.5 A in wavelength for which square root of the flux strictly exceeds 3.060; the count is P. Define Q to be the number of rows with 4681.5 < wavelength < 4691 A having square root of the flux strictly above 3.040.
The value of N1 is -1.25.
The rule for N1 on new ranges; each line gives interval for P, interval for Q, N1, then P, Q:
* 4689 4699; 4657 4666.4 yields -0.71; 7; 9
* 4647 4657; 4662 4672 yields 1.50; 2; 7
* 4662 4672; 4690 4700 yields -0.20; 5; 9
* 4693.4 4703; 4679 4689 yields -1.33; 6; 4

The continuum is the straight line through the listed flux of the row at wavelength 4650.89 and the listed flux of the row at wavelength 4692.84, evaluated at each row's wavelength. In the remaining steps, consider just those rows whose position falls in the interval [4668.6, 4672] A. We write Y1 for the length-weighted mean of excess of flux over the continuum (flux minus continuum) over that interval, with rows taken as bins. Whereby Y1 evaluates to -0.17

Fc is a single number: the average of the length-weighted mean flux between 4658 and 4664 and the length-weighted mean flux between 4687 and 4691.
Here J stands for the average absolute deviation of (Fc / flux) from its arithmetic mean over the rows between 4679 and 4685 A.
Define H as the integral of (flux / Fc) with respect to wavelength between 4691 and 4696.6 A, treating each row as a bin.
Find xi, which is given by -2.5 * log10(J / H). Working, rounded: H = 5.69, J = 0.0108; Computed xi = 6.8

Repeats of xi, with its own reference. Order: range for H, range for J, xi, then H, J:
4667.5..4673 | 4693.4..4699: 6.5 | 5.40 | 0.0137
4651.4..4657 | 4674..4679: 6.2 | 5.43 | 0.0187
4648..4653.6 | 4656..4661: 6.4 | 5.51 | 0.0151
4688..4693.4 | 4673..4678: 6.1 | 5.39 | 0.0200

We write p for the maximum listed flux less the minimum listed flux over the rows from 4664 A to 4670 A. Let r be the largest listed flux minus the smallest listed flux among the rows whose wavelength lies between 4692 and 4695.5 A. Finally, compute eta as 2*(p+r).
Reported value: 1.6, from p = 0.73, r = 0.09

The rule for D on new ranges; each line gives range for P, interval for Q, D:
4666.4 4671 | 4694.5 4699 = 0.98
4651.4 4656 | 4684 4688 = 1.13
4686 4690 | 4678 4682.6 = 0.89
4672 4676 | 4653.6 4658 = 0.94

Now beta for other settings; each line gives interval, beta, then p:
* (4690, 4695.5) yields 1.2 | 2.41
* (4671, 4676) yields 0.9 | 3.18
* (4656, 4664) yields 1.3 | 2.35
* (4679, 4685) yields 1.6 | 1.82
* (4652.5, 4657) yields 1.1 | 2.82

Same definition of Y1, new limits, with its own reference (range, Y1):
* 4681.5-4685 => -0.34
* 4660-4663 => -0.07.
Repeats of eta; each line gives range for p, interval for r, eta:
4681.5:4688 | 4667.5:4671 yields 2.4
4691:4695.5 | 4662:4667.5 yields 1.6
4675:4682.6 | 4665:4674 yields 3.4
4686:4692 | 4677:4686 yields 1.7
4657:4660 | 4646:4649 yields 0.9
